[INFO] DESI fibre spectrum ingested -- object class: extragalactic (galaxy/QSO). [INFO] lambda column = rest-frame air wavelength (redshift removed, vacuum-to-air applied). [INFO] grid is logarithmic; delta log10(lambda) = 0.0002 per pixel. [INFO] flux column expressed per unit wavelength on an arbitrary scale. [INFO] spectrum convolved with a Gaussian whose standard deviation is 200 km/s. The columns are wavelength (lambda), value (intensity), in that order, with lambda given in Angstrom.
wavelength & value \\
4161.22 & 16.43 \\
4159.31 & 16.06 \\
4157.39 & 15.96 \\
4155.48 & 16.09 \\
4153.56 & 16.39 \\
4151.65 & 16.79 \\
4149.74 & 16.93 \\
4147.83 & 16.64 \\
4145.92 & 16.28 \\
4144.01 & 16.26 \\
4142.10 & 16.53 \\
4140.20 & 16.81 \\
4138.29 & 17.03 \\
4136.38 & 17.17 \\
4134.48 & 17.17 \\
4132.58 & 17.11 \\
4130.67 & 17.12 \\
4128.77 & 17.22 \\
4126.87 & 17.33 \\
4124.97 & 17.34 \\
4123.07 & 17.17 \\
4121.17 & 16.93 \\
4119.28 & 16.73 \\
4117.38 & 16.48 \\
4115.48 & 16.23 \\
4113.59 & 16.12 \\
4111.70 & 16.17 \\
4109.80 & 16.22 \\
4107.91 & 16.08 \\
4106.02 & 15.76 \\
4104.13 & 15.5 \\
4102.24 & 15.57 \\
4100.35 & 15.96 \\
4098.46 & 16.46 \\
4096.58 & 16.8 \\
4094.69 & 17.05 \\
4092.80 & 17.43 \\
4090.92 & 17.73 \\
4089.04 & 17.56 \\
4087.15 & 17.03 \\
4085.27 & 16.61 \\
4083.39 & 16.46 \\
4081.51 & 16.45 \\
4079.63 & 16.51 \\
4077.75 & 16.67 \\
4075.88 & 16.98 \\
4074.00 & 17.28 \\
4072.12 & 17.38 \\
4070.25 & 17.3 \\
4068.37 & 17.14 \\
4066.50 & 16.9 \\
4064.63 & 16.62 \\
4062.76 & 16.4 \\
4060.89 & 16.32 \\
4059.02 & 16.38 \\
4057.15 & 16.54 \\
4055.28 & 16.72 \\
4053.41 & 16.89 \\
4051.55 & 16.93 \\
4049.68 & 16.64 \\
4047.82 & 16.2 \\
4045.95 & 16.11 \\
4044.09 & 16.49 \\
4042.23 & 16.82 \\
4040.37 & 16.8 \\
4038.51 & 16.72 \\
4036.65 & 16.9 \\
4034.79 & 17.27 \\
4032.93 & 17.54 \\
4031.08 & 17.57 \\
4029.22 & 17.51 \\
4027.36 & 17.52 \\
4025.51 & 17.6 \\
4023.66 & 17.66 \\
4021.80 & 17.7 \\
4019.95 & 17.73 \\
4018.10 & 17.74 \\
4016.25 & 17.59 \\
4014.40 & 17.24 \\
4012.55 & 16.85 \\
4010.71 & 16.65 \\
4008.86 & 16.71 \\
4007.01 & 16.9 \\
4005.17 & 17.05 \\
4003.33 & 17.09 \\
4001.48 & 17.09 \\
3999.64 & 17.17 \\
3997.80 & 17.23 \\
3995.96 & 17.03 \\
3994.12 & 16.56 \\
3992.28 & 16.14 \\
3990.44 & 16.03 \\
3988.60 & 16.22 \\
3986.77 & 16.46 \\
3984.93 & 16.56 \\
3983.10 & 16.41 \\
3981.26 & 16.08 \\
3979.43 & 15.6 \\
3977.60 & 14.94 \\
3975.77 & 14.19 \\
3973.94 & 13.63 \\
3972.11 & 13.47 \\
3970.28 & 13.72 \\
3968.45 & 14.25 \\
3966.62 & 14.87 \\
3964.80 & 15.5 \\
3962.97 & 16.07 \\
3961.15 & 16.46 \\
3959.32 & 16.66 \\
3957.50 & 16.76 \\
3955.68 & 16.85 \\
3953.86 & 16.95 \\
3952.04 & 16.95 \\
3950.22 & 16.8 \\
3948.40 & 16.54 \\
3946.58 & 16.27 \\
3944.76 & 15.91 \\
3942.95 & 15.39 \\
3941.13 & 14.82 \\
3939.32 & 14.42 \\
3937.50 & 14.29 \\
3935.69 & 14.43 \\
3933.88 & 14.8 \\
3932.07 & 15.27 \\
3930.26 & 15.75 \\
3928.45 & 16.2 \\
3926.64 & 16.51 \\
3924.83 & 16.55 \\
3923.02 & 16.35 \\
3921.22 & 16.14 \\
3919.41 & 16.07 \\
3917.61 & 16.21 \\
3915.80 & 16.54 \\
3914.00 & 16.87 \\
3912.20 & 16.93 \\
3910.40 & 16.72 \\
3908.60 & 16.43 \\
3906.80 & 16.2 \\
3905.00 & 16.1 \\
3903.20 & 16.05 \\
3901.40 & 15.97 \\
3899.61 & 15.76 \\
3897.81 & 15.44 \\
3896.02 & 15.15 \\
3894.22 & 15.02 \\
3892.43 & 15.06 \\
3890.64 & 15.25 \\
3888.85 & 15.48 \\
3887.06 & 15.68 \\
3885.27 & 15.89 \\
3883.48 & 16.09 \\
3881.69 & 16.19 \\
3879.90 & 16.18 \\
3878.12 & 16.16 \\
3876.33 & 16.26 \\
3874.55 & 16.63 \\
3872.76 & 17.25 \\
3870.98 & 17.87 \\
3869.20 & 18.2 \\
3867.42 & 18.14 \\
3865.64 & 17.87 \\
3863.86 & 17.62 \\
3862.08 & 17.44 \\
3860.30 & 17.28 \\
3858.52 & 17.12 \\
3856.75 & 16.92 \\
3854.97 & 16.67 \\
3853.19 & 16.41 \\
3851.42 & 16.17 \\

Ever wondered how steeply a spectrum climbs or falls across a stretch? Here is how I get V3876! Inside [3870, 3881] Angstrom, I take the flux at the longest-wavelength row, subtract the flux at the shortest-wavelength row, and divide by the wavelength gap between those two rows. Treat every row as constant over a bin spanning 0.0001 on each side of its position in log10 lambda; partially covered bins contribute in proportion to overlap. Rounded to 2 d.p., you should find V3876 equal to -0.19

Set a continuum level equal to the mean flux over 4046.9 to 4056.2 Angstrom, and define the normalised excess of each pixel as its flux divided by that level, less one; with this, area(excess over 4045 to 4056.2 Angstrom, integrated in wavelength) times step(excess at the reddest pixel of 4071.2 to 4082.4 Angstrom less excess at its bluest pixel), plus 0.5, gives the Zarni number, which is 0.504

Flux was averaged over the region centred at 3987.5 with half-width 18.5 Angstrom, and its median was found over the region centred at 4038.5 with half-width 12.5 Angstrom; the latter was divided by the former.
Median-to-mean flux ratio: 1.06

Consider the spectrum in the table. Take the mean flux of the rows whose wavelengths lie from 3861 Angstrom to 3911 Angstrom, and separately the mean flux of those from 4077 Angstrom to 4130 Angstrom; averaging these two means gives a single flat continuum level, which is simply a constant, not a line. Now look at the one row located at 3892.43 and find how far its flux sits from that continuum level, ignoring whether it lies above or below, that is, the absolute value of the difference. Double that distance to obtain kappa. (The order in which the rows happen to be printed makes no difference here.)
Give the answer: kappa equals 2.9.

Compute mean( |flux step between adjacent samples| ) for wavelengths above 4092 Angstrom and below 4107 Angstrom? 0.31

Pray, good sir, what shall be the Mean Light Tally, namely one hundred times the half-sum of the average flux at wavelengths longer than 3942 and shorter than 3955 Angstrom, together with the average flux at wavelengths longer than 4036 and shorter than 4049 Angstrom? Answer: 1649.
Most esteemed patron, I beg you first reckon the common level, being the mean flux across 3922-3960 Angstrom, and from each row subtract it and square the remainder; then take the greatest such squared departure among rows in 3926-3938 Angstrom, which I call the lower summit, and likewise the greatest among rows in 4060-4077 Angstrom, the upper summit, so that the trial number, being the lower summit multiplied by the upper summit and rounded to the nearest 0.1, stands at 5.7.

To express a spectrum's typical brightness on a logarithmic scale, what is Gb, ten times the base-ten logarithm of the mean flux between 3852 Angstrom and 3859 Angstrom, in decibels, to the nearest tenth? 12.2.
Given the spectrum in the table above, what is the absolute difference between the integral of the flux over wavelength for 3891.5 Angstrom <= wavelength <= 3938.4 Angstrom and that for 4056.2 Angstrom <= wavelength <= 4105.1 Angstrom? 73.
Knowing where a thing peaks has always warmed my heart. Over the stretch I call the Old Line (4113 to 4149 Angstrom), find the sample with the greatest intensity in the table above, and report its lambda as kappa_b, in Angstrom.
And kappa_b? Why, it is 4124.97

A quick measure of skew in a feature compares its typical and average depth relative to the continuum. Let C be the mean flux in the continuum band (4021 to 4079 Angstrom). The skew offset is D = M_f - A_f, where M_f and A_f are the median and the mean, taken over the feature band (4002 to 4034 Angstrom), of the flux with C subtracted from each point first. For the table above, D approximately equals 0.19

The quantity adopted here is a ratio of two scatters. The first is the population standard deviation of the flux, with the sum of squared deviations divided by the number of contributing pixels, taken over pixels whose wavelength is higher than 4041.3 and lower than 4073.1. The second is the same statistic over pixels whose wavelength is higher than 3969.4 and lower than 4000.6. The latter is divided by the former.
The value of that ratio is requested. 3.4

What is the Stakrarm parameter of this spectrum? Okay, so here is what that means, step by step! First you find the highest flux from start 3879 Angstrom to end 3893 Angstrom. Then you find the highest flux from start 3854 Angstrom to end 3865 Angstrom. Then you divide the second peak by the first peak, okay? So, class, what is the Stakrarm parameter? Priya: 1.09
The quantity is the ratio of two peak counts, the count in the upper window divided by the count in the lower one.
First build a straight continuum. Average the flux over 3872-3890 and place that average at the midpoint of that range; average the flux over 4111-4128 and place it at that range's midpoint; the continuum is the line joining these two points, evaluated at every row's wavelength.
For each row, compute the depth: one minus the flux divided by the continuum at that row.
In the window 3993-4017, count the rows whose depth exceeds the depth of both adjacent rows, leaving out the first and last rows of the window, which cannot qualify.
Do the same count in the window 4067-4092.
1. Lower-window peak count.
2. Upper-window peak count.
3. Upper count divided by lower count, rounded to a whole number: 1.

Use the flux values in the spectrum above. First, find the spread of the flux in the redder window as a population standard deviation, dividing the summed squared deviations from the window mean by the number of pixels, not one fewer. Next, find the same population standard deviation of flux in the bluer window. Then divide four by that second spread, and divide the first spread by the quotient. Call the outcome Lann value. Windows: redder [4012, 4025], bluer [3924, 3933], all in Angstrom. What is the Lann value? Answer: 0.038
